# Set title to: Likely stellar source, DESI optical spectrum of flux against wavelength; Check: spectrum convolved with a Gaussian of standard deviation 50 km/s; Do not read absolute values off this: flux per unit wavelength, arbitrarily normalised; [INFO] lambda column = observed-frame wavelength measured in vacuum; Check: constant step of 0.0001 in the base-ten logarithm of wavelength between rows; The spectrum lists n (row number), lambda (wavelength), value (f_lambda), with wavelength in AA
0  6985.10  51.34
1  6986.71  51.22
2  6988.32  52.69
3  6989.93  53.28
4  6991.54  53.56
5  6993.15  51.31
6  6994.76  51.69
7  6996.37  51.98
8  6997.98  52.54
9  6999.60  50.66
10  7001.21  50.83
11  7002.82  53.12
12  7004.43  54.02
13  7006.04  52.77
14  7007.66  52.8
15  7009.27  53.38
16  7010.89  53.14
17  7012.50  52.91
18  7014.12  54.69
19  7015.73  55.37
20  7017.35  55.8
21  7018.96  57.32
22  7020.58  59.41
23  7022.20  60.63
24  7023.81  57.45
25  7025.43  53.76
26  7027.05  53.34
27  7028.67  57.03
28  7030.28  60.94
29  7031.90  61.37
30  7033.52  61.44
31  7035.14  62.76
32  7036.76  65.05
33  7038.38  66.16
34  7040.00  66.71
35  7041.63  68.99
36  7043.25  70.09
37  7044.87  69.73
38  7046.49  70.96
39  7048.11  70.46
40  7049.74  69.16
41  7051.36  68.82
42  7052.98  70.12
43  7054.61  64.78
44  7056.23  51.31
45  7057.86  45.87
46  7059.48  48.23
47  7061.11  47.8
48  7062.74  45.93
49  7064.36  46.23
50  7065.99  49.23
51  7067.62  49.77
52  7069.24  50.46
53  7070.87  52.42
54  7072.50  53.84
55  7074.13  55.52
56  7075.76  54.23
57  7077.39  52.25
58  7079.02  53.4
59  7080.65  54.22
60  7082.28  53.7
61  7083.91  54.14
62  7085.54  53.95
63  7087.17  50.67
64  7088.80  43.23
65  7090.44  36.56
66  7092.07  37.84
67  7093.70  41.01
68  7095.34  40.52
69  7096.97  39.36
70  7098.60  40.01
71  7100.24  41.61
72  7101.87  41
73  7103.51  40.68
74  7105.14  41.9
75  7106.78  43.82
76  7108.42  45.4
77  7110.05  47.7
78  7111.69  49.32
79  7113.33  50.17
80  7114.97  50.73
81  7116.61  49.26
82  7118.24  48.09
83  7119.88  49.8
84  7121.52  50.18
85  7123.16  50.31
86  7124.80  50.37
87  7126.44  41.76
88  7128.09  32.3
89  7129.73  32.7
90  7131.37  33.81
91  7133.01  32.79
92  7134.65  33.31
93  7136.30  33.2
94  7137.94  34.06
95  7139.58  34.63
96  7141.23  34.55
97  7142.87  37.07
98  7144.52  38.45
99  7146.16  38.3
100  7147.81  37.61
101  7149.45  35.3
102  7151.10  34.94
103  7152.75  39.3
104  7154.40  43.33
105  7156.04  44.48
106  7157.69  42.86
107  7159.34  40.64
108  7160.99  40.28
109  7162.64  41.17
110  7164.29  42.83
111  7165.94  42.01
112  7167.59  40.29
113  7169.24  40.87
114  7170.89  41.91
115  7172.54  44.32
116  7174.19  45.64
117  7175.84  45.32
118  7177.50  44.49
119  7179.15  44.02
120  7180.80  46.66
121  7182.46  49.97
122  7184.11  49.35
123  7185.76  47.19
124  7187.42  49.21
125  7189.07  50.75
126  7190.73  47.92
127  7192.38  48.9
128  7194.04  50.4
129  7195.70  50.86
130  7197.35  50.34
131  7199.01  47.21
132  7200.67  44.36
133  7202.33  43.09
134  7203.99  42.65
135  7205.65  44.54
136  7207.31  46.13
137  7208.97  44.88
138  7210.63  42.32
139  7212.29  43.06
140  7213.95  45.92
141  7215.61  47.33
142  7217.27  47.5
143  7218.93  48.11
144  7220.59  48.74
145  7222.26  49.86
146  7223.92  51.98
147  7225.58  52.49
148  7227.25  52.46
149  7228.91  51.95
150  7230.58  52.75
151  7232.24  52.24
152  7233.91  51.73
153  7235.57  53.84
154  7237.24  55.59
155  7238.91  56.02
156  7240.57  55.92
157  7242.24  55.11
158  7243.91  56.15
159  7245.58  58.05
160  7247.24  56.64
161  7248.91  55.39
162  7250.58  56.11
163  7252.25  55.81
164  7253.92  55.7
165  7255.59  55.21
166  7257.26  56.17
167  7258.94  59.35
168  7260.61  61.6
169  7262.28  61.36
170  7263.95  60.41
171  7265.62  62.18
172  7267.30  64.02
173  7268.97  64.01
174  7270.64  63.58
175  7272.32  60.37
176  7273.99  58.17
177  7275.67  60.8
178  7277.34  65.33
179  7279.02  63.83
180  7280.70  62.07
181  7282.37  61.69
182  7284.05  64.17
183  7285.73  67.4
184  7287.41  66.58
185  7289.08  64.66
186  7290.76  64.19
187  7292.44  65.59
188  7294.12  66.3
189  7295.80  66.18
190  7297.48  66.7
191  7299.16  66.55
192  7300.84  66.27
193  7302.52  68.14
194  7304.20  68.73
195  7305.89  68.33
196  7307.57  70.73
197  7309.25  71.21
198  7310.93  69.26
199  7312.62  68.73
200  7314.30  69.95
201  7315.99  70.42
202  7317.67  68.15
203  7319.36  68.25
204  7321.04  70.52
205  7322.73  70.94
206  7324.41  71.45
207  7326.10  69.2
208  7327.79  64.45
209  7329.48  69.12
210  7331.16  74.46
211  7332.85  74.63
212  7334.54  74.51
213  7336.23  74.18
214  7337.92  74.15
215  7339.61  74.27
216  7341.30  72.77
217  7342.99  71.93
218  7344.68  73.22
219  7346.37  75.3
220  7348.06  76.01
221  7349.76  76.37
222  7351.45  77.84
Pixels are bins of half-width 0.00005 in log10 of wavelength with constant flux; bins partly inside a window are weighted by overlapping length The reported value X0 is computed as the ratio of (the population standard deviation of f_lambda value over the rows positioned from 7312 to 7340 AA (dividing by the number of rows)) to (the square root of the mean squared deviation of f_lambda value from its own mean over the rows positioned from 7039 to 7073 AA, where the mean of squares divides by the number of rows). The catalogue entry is 0.3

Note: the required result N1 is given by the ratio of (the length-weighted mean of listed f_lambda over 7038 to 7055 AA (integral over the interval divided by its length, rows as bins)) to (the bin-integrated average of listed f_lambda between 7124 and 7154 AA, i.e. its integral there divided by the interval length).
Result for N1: 1.89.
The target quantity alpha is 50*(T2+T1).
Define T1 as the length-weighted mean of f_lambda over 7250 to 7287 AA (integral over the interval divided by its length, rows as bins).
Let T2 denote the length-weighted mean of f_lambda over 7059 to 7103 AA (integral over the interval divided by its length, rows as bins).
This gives 5429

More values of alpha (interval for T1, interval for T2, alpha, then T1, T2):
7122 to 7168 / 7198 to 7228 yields 4277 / 38.7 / 47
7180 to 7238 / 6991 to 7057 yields 5383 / 48.6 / 59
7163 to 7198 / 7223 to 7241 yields 4979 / 46.3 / 53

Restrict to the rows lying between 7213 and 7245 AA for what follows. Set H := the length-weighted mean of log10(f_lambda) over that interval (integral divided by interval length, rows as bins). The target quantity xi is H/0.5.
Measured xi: 3.4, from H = 1.71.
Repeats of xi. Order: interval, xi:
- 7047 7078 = 3.5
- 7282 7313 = 3.7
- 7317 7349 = 3.7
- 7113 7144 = 3.2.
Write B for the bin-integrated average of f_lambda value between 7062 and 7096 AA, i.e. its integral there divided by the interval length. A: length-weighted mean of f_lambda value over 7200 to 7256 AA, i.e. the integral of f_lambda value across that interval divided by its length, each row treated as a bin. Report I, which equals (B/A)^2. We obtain 0.9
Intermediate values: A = 51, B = 49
